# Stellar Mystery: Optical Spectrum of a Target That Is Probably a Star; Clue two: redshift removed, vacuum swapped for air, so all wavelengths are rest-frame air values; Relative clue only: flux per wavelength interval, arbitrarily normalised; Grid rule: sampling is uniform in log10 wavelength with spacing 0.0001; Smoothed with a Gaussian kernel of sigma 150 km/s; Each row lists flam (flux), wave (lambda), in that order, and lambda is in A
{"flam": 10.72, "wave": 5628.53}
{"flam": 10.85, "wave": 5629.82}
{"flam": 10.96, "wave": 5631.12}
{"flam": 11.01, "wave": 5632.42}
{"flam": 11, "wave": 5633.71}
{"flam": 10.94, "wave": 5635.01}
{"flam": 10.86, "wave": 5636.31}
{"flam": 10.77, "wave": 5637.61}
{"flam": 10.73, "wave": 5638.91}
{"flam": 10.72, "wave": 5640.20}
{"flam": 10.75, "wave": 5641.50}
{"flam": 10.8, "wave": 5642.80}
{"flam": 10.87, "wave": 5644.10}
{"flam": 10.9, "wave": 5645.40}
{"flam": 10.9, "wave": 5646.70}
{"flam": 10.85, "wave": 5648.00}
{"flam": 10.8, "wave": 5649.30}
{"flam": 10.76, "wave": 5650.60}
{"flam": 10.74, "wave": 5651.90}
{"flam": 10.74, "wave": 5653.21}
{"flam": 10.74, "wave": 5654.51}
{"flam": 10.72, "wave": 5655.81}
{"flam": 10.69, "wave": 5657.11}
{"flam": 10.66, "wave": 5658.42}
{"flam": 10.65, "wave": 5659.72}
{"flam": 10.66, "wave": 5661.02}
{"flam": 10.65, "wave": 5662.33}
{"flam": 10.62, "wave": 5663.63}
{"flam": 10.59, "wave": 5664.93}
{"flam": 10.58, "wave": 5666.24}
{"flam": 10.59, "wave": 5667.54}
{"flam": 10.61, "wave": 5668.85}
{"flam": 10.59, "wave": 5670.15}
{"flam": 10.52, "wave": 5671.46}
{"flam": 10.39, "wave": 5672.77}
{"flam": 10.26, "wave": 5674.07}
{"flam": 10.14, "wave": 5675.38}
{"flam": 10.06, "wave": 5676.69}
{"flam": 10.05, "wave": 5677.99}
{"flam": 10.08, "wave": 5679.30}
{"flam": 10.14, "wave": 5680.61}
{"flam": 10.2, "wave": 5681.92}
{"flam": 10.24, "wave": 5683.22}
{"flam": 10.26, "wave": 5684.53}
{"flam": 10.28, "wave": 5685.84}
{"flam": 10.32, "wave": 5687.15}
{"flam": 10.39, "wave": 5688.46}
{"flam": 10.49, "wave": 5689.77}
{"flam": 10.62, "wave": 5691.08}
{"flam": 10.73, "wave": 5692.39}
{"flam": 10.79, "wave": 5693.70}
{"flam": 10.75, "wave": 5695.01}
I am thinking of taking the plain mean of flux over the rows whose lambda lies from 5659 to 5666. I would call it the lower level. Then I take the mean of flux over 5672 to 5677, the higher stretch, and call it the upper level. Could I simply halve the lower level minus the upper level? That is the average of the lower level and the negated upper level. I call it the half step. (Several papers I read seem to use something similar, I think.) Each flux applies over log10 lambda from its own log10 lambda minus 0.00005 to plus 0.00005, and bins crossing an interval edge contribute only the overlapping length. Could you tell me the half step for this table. 0.21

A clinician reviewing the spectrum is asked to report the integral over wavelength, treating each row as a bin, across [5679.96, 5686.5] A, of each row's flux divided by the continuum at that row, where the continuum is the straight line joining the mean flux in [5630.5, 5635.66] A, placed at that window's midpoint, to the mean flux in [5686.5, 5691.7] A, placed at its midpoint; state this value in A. 6.37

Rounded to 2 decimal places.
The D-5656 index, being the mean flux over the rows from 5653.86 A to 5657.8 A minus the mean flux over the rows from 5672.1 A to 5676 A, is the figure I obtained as 0.45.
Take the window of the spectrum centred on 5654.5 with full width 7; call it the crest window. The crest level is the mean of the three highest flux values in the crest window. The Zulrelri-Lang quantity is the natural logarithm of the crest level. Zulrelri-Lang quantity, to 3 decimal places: 2.374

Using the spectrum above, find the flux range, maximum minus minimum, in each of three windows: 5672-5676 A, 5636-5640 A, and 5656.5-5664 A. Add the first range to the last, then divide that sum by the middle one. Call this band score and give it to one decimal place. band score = 2.5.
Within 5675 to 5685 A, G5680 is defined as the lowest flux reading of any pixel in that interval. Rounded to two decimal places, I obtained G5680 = 10.05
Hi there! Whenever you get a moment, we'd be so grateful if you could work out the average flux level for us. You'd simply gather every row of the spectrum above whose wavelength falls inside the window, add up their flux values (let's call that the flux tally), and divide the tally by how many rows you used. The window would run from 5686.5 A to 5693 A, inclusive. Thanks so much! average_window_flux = 10.5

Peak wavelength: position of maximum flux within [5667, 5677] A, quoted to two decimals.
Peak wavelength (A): 5668.85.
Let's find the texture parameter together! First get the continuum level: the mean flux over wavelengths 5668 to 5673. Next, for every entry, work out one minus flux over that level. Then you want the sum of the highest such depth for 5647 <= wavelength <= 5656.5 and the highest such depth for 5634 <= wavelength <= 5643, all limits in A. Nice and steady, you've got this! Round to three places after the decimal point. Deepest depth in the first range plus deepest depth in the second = -0.037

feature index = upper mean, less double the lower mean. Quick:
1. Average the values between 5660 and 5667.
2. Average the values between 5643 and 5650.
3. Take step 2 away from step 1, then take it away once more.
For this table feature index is -11.1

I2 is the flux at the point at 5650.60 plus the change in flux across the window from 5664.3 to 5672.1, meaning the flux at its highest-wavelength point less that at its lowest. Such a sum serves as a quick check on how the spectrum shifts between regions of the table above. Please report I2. 10.7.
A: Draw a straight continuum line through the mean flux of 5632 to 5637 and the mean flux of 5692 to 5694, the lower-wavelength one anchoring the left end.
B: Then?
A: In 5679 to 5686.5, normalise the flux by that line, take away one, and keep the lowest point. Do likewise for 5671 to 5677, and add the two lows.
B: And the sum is -0.14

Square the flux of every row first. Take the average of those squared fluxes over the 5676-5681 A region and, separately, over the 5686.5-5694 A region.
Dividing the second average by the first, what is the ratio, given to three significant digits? 1.10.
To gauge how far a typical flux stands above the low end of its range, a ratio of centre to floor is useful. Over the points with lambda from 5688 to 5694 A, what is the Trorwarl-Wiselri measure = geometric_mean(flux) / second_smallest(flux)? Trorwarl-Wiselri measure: 1.011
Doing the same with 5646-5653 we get 1.005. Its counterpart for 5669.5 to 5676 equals 1.012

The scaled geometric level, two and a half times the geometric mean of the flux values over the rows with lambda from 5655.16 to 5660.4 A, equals 26.70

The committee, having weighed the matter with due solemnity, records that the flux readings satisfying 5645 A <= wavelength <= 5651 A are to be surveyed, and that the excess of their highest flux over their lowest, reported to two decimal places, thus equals 0.14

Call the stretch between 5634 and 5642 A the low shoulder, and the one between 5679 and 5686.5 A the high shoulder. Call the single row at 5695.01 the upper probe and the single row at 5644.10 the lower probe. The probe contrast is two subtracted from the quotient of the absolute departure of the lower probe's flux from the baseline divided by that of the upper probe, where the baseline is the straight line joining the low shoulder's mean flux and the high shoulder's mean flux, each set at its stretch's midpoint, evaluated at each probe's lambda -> -1.8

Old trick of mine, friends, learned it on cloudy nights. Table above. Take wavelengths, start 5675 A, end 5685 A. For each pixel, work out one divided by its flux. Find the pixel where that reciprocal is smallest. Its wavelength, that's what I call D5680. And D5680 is 5684.53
